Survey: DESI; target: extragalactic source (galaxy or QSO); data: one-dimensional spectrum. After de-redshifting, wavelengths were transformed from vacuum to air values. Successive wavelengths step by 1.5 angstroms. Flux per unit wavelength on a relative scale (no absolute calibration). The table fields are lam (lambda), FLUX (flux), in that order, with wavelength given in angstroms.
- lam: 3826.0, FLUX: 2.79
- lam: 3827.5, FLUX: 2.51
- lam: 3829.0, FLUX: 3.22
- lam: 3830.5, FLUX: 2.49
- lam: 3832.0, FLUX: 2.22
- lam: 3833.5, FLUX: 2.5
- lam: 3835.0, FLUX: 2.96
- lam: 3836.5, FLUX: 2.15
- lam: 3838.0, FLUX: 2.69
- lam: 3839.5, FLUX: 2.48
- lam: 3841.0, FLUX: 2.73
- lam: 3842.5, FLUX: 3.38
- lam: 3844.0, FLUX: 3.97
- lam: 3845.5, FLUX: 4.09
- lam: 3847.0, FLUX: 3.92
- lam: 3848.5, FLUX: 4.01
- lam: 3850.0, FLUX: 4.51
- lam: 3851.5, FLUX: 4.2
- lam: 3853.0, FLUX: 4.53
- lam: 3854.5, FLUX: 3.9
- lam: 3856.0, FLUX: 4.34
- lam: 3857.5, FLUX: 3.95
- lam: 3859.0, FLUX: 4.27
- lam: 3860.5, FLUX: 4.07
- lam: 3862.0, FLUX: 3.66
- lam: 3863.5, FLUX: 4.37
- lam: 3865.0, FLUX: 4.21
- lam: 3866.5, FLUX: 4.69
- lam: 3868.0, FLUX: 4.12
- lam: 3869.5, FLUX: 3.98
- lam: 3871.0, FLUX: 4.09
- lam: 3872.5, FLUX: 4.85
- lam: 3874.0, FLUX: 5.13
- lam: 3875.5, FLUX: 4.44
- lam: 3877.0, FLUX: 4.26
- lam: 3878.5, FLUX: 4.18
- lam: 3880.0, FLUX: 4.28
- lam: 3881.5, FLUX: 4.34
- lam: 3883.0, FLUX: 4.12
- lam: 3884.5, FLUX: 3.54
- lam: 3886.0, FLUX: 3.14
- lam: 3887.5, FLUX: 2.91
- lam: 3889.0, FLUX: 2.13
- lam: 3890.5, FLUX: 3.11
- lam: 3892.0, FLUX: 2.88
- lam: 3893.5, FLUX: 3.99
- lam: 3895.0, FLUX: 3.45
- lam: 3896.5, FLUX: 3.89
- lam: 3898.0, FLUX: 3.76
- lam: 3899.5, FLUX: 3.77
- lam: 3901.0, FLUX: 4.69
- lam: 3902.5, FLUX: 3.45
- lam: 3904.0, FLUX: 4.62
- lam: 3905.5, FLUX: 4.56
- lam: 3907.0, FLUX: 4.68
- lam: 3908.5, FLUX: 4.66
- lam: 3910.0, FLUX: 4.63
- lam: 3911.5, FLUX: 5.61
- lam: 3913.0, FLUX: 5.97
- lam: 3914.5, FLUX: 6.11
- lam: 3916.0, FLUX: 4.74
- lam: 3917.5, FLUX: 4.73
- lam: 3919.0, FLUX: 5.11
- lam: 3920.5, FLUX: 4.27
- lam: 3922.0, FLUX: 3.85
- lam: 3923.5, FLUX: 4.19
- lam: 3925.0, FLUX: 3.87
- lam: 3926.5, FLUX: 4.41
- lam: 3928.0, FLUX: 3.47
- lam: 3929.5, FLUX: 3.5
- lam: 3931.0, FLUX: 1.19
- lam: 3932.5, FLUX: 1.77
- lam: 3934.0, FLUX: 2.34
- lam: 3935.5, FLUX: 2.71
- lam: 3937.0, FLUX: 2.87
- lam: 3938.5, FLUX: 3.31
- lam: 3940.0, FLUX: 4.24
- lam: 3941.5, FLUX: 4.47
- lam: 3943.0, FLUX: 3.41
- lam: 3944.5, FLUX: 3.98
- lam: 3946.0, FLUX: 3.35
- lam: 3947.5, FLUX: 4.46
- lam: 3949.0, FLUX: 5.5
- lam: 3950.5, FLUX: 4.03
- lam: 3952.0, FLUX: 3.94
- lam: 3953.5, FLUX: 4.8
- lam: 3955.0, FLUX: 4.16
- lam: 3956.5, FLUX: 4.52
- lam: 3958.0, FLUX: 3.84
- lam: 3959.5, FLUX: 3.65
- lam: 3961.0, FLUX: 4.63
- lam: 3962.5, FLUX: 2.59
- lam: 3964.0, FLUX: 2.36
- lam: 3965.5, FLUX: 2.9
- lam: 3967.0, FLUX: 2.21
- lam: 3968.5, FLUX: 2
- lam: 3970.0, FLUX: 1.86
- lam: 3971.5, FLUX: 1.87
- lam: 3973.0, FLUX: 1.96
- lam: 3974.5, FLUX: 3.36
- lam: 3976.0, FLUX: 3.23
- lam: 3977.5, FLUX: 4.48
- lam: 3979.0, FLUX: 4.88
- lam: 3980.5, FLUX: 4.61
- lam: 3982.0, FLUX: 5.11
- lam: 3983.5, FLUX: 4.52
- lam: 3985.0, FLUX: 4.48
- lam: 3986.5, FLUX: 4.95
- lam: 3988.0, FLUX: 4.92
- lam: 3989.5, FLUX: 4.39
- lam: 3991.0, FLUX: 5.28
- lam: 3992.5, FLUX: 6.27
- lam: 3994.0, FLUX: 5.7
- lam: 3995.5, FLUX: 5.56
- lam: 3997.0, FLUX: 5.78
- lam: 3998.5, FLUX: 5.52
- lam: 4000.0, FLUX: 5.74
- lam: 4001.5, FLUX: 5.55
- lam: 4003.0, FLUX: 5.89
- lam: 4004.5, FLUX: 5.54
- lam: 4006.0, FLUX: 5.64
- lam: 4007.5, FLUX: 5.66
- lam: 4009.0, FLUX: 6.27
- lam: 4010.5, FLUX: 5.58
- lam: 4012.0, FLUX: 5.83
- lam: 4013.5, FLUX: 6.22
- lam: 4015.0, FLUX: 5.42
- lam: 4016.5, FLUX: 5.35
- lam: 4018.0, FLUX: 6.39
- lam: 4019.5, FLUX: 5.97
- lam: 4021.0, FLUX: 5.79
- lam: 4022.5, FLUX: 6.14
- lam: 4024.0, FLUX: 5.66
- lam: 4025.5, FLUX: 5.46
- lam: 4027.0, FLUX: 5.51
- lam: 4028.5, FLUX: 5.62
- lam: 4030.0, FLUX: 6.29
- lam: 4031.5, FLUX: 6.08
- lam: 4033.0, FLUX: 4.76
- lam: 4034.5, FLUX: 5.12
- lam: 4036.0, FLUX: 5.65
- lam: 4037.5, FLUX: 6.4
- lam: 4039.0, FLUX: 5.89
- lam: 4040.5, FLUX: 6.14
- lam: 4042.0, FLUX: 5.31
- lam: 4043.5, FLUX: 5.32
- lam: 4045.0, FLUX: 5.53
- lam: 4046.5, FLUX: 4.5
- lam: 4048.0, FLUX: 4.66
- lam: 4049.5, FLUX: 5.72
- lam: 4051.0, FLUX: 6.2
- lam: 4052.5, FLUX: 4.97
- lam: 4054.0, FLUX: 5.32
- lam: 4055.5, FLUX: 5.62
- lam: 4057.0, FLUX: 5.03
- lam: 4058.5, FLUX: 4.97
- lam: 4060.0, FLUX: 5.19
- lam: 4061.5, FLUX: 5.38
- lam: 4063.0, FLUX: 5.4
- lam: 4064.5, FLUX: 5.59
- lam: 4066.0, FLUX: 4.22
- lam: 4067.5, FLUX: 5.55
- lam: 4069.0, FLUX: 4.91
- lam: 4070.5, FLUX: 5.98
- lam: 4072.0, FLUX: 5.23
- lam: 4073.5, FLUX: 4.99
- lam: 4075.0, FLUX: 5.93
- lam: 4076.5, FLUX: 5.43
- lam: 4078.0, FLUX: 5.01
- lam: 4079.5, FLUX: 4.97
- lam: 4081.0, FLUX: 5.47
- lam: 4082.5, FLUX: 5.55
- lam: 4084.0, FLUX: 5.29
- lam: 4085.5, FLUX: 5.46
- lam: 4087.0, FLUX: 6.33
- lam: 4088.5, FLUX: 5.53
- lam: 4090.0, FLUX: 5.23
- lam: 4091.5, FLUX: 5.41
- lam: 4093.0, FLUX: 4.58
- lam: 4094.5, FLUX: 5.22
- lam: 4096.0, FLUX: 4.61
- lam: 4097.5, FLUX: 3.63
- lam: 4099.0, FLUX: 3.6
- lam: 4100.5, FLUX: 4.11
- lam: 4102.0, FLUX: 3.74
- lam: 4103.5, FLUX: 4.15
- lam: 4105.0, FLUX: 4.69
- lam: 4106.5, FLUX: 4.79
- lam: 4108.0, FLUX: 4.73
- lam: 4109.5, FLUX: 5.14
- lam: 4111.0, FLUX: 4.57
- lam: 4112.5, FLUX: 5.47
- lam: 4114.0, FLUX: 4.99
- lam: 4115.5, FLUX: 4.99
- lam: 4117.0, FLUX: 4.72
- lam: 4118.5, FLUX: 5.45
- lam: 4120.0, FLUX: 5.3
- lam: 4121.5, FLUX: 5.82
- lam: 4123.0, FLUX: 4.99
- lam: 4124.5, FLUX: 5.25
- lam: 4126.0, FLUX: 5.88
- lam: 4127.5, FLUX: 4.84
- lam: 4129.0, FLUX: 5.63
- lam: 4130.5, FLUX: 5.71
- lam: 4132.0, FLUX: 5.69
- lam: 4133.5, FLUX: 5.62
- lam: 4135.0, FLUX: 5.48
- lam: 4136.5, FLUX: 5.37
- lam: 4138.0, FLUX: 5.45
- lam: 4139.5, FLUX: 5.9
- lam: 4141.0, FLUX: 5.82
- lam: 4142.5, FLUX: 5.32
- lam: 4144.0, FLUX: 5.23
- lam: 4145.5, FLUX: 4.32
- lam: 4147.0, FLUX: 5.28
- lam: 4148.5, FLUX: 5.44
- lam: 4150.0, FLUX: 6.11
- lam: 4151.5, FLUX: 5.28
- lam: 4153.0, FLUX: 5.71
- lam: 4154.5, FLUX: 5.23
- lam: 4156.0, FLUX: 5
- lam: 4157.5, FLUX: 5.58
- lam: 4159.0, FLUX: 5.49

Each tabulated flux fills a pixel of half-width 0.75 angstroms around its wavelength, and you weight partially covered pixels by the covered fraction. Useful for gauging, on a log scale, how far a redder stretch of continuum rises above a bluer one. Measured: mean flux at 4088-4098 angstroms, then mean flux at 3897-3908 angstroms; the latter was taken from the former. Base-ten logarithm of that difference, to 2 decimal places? -0.17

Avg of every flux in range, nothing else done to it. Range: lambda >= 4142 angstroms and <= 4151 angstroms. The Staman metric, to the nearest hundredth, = 5.28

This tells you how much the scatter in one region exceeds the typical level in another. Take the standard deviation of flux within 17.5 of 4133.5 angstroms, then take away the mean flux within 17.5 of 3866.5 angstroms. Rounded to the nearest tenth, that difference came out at -3.9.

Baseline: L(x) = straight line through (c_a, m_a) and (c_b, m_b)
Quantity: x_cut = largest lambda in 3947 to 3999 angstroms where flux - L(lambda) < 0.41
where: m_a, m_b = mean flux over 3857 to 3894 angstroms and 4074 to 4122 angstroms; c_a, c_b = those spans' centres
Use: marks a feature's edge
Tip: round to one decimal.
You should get 3989.5 angstroms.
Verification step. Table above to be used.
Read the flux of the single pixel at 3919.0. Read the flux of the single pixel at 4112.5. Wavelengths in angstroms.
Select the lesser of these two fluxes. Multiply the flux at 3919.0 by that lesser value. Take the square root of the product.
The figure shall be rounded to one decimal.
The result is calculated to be 5.1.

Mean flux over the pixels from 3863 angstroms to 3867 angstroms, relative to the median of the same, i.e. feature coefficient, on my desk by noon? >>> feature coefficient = 1.01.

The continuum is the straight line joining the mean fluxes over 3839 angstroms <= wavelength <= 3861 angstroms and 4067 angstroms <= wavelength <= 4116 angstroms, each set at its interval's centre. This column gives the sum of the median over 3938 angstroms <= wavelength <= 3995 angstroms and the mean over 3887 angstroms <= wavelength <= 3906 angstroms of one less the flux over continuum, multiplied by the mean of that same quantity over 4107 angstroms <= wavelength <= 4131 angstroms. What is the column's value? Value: -0.0024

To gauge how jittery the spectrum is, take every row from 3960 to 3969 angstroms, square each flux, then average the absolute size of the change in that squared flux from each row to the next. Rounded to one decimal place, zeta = 4.6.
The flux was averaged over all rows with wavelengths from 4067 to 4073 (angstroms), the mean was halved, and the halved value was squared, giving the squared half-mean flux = 7.3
